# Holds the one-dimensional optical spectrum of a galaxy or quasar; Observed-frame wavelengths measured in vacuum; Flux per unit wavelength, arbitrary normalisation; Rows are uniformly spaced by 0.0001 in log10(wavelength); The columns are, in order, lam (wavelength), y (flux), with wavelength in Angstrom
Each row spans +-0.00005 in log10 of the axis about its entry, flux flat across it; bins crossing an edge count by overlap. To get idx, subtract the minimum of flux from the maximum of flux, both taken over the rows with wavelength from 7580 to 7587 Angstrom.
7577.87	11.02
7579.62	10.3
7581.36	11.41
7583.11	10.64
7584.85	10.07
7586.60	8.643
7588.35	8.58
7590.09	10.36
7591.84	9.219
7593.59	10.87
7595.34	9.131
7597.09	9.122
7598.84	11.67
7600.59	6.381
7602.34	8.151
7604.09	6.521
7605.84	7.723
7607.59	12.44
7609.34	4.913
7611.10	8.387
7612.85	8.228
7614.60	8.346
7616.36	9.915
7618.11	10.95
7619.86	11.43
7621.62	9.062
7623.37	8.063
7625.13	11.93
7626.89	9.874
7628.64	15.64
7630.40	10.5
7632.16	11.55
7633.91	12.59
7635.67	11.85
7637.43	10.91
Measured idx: 2.8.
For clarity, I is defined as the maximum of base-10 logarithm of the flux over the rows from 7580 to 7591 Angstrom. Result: 1.06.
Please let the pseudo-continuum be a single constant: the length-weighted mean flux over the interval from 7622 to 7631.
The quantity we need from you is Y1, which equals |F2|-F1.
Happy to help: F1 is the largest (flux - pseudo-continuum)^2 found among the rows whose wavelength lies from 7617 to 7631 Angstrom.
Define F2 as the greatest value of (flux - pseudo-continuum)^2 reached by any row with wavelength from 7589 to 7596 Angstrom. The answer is -17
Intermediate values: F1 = 21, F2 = 4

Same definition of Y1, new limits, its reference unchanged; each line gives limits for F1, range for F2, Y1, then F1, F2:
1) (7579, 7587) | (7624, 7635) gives 15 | 6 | 21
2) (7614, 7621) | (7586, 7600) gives -1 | 8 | 6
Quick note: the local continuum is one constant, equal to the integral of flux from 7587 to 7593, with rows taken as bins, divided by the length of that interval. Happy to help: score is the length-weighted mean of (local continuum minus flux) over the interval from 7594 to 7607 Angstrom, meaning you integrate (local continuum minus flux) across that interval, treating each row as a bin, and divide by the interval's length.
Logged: 0.8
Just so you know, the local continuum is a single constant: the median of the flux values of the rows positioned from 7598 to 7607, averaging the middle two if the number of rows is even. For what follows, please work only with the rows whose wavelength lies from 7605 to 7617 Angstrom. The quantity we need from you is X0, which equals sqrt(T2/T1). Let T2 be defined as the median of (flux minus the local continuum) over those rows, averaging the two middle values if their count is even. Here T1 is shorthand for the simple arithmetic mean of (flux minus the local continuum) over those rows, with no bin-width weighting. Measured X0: 0.86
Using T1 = 0.8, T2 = 0.6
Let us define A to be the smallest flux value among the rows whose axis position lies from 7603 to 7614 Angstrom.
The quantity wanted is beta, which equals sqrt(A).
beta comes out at 2.2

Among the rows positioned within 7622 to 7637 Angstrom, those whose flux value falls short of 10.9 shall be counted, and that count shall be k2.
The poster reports 3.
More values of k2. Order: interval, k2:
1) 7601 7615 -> 7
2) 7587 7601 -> 7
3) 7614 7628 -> 5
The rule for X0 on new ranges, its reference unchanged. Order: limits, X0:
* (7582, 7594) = 1.07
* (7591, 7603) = 0.97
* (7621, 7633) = 0.93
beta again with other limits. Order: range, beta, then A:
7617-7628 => 2.8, 8.063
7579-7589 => 2.9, 8.58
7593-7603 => 2.5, 6.381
